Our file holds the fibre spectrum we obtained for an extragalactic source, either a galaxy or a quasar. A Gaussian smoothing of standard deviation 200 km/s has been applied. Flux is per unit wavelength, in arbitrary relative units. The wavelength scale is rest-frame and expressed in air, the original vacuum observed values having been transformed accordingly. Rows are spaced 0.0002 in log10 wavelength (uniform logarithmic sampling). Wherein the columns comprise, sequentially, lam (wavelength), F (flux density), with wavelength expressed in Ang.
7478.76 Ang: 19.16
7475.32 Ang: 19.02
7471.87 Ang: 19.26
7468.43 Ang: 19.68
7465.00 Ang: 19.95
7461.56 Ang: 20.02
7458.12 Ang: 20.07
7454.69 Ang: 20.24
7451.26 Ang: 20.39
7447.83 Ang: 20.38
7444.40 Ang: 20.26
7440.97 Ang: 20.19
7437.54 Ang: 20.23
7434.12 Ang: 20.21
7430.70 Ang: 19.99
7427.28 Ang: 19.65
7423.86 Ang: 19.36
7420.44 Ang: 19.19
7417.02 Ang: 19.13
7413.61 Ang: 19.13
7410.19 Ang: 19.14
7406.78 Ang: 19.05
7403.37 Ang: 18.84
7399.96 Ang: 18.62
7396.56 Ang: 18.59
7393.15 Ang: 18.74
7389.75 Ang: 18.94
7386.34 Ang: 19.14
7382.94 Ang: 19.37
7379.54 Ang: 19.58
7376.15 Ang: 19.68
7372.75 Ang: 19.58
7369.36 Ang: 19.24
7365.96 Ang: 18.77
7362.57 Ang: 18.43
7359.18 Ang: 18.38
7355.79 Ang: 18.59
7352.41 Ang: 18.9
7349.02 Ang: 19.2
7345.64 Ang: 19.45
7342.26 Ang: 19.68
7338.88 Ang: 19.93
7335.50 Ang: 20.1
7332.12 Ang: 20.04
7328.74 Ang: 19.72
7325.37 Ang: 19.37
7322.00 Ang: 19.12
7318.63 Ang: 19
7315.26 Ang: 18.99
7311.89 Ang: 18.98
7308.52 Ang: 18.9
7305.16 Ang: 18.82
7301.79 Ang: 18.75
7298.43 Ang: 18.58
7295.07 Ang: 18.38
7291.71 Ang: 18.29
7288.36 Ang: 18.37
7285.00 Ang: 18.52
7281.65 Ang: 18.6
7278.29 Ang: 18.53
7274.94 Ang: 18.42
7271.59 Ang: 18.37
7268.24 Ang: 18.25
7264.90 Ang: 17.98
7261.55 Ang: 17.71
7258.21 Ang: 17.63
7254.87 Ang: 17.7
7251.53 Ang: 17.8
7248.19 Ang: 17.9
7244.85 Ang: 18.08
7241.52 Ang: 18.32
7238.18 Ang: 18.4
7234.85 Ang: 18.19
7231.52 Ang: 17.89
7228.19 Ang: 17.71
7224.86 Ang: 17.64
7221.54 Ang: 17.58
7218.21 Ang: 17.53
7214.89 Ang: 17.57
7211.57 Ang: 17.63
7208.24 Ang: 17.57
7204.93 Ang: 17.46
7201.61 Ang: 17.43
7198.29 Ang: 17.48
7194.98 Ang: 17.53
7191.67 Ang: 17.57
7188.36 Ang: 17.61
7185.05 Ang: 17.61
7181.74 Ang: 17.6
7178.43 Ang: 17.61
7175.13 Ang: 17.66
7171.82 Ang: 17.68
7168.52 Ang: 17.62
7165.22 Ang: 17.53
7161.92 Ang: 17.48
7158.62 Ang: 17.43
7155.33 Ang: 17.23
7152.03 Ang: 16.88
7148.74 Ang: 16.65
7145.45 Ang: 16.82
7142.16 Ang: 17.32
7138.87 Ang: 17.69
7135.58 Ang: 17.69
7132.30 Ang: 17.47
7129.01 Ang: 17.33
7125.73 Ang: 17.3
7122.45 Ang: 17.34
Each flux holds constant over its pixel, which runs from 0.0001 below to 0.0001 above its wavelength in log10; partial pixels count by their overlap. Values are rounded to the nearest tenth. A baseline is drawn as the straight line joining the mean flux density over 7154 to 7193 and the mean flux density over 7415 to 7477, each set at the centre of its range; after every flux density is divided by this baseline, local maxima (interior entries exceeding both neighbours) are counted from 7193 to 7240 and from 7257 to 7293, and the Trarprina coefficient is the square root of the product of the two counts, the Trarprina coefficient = 1.0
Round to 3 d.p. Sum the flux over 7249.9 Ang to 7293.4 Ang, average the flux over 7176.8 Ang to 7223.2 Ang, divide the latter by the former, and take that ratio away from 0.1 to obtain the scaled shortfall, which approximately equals 0.026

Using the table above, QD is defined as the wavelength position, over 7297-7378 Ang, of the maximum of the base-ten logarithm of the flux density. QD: 7335.50 Ang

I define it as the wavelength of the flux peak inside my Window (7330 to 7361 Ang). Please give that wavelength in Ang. 7335.50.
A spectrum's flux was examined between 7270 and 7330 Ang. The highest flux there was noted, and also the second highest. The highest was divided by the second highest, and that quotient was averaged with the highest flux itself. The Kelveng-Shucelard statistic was 10.4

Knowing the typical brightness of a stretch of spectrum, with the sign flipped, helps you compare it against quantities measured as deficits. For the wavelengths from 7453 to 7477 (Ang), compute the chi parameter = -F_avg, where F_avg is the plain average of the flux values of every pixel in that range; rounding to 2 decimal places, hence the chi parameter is -19.75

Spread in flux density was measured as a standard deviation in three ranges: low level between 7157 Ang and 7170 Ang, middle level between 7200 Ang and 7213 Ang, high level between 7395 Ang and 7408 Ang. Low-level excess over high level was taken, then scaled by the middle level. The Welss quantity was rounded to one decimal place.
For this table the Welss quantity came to -1.4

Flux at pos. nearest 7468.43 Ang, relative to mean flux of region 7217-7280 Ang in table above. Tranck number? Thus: 1.09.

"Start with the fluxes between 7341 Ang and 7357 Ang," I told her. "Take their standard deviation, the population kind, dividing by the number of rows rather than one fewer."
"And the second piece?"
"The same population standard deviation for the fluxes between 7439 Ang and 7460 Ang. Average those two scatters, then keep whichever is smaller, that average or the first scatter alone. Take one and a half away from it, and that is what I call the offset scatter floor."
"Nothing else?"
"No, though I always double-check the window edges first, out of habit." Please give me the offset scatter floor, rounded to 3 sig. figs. -1.25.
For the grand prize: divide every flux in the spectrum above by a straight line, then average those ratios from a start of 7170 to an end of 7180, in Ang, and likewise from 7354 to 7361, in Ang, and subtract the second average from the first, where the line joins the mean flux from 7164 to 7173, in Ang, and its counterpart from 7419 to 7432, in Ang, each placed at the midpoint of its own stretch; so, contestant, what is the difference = 0.03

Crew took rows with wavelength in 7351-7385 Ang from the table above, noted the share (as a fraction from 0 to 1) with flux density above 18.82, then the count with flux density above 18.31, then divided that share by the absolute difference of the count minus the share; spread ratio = 0.064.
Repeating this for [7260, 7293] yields 0.000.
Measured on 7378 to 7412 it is 0.075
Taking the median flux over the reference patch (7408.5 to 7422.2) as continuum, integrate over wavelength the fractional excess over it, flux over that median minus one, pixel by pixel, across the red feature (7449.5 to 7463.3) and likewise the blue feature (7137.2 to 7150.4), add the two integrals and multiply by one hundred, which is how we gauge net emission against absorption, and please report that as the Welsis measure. -64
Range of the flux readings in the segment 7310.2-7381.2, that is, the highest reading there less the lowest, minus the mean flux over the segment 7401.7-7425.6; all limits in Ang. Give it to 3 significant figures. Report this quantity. -17.4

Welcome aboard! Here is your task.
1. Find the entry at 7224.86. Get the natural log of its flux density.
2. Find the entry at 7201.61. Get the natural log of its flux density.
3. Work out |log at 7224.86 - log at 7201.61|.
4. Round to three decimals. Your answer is 0.012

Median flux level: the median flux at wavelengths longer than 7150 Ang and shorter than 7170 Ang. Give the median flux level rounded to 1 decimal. 17.5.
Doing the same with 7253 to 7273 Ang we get 17.8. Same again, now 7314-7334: 19.2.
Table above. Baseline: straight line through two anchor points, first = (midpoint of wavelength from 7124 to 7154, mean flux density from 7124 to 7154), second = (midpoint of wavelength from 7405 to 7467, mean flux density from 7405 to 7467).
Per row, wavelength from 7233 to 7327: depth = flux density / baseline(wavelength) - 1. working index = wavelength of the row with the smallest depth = 7258.21 Ang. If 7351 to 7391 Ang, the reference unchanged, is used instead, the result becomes 7359.18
